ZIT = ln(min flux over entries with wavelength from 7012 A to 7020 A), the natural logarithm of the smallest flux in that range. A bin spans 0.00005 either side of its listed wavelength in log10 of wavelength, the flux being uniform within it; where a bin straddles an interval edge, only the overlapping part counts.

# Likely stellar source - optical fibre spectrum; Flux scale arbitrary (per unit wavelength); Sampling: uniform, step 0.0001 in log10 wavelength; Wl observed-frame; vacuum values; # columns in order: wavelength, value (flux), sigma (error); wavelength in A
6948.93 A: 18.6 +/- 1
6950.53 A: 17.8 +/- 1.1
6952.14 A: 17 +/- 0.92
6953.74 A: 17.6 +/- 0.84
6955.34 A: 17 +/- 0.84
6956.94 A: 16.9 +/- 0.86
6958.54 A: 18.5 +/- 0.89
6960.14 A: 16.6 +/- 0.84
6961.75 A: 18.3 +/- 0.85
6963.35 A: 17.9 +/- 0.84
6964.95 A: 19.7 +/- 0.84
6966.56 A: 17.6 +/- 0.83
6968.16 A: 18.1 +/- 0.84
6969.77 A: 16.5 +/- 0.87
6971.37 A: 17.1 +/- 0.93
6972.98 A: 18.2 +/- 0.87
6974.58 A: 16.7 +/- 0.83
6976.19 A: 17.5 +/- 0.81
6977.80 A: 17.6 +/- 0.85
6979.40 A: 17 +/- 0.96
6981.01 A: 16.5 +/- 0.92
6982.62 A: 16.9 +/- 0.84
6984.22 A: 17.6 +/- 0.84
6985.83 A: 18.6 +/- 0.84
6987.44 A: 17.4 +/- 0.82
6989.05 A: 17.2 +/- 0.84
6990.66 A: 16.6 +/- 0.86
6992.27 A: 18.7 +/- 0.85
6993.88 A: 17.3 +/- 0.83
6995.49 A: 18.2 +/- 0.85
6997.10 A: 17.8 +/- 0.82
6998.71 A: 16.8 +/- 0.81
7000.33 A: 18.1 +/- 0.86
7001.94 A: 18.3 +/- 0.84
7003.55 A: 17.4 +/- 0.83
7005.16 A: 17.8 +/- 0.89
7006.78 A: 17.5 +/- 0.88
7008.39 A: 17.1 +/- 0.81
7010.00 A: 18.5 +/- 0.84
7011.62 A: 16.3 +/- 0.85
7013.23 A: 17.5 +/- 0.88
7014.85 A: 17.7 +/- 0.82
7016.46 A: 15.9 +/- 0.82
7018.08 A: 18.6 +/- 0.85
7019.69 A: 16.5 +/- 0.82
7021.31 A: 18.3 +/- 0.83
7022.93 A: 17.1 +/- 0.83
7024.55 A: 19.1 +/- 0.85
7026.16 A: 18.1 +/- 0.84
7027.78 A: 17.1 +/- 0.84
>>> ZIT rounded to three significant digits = 2.77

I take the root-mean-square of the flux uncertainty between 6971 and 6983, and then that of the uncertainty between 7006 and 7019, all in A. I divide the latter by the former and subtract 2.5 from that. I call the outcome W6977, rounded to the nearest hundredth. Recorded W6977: -1.54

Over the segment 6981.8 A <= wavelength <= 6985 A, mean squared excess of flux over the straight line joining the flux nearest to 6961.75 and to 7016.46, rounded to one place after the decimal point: 0.2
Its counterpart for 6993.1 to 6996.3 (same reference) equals 1.0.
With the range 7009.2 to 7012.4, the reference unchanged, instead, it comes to 2.7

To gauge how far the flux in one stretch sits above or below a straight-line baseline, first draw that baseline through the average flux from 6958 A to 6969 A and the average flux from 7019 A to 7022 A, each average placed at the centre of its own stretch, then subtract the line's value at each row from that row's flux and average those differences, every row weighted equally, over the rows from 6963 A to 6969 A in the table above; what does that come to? 0.3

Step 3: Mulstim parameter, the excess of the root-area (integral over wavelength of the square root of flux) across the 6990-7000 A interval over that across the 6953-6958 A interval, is 21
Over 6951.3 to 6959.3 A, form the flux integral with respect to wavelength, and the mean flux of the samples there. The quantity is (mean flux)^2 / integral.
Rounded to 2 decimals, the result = 2.17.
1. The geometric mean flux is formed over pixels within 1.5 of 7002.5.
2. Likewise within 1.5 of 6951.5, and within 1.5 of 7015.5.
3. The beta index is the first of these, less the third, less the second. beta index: -16.3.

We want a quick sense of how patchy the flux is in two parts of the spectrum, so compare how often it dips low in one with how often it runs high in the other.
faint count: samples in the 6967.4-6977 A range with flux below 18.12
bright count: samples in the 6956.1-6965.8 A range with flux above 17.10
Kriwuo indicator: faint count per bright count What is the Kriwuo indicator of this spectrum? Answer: 1.25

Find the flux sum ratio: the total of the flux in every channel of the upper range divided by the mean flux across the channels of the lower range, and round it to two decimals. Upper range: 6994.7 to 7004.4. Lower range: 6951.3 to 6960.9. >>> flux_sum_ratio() 6.17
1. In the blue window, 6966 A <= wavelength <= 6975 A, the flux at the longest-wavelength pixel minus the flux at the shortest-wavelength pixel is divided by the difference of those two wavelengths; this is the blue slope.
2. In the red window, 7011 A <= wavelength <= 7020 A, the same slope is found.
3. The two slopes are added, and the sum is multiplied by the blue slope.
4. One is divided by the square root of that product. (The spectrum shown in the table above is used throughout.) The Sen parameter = 10.1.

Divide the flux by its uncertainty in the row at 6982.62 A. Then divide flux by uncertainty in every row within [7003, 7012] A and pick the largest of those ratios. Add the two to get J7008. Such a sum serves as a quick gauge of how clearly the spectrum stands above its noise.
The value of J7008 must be 42.1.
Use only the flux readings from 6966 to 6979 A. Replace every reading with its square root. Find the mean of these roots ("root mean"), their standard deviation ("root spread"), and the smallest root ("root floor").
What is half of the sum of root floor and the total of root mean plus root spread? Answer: 4.15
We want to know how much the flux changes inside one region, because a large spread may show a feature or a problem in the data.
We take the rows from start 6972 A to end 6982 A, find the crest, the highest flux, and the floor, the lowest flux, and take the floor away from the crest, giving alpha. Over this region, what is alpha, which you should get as 1.7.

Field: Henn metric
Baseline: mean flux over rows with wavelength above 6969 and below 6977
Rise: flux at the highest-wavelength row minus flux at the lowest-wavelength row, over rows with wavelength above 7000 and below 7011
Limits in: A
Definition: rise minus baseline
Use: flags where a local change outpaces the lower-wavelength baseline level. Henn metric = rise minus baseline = -16.8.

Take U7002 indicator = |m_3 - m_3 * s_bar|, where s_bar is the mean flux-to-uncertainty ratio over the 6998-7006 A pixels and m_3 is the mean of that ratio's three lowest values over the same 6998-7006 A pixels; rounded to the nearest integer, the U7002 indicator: 409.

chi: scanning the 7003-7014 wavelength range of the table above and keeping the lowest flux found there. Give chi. 16.3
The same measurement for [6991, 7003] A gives 16.8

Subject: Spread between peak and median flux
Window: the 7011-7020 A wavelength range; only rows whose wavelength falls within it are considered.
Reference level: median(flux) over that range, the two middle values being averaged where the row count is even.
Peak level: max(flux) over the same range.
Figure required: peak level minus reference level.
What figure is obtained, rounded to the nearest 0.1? 1.6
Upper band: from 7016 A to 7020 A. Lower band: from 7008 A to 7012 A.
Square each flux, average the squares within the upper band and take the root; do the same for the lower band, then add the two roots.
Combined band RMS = 34.4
